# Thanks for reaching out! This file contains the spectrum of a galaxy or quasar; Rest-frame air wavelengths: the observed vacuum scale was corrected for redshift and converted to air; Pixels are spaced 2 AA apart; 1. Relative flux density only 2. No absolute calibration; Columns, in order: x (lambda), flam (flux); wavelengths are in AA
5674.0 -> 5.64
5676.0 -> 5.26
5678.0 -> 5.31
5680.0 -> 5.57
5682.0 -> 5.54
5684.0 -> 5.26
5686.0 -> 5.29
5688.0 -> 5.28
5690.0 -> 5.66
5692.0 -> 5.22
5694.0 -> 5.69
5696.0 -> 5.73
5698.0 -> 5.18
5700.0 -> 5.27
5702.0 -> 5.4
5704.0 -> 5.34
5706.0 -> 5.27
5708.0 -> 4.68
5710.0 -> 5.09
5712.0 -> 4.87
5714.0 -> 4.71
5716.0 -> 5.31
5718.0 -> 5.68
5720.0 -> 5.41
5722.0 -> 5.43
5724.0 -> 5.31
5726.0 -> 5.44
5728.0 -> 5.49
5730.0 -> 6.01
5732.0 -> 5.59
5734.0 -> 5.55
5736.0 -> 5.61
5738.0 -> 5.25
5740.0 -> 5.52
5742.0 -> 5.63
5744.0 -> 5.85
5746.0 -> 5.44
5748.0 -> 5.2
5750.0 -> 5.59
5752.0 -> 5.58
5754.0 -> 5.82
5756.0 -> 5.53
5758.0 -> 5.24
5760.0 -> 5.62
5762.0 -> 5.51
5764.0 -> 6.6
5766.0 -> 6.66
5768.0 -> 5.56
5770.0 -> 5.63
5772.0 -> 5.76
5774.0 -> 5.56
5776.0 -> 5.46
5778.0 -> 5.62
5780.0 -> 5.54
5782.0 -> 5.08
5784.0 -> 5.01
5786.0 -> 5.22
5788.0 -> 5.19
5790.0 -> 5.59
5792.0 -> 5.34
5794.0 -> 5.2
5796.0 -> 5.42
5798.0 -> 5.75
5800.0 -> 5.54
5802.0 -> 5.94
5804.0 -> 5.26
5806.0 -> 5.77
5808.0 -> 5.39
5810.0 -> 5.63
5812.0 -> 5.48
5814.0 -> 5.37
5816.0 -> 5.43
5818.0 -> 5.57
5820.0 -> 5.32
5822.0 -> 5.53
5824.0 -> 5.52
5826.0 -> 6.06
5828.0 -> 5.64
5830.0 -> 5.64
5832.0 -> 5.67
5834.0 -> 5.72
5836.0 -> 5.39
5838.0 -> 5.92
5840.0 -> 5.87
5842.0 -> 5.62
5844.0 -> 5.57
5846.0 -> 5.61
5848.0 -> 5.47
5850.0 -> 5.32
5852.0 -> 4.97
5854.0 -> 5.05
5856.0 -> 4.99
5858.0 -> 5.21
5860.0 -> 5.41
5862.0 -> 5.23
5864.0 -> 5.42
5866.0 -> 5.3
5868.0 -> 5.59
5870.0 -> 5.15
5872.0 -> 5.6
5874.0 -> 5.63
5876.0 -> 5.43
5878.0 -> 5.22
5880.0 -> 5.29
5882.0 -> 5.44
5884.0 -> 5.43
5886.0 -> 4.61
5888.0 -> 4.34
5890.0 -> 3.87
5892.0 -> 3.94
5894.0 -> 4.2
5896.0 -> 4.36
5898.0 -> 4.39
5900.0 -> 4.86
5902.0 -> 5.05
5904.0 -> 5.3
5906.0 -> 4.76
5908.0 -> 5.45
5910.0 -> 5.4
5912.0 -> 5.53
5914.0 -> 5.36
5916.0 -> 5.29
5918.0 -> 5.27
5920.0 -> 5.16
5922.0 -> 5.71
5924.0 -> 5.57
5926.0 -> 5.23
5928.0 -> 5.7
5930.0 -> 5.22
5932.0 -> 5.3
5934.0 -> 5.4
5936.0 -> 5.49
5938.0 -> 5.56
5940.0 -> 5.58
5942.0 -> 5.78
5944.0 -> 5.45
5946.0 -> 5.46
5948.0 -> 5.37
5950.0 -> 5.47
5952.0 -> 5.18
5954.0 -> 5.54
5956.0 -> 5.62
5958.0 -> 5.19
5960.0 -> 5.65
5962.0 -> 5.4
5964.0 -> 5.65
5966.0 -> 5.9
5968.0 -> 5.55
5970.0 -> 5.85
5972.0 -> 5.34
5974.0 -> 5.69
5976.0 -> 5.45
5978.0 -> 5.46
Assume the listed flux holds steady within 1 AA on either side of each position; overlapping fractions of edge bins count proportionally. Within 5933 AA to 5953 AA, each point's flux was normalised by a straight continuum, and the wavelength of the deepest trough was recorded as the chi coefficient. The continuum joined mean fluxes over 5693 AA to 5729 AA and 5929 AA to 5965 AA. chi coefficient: 5952.0 AA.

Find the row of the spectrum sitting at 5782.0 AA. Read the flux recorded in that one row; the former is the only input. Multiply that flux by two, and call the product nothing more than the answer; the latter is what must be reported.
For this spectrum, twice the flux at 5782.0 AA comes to 10.2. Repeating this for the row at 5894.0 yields 8.4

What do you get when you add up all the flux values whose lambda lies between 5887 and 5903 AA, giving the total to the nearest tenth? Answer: 35.0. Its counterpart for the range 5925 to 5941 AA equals 43.5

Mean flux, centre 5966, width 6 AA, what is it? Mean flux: 5.7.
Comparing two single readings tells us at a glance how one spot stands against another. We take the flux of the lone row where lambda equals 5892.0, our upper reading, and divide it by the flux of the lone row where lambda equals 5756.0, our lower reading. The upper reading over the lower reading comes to 0.71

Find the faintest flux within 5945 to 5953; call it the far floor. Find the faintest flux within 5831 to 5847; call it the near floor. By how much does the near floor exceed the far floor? 0.21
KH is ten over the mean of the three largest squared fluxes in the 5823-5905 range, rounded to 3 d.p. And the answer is 0.282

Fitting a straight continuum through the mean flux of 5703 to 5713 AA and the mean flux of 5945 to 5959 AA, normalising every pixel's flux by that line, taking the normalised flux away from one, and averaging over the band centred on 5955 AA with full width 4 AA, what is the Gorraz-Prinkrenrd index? -0.03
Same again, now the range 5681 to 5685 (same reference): -0.08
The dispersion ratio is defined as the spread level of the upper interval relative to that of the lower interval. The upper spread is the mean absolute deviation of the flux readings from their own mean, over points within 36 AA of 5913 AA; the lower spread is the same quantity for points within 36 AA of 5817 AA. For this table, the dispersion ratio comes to 1.95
